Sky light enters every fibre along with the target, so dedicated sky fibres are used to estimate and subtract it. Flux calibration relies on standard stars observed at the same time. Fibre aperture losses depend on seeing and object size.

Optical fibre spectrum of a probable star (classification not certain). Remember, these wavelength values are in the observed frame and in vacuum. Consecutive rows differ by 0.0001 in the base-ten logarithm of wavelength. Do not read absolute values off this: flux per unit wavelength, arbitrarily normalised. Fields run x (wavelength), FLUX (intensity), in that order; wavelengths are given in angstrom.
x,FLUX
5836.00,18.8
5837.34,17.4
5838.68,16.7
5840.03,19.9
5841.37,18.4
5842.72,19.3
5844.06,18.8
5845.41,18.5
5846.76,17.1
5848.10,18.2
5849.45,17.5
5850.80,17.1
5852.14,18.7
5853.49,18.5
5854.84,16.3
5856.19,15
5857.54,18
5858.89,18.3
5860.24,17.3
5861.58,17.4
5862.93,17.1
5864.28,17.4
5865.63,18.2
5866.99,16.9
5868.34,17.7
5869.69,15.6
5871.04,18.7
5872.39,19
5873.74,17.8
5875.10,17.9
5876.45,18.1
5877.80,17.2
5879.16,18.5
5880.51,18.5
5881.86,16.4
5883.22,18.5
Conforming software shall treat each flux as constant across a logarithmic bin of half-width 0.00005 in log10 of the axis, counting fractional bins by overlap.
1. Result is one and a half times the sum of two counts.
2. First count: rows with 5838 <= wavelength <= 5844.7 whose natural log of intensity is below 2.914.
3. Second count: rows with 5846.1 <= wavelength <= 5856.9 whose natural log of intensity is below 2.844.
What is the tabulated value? 9.0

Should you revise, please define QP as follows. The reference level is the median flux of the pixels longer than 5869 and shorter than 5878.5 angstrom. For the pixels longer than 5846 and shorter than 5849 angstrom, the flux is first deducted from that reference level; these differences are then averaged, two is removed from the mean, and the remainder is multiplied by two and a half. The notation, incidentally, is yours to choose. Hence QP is -4.4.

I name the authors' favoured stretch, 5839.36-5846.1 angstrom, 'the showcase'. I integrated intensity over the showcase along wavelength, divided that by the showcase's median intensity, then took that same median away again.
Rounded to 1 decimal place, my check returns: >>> -12.0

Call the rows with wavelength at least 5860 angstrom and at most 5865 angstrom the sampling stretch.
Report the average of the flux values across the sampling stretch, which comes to 17.3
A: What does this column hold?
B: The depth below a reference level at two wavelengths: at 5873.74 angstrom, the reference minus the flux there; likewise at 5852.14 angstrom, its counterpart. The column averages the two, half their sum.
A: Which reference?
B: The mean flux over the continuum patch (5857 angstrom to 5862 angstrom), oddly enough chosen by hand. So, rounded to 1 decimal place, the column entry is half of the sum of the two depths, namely -0.5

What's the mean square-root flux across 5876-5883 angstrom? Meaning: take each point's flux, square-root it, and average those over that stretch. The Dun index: 4.21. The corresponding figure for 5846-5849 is 4.20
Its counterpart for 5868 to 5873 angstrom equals 4.21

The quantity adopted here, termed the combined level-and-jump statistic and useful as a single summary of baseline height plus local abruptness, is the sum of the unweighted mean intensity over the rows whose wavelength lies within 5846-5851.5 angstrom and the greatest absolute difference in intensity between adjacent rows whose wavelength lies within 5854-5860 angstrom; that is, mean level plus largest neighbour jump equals 20.5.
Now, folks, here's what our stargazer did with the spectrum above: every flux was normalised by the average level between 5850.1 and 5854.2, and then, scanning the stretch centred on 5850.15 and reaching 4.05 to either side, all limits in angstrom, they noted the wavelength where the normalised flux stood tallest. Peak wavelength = 5852.14 angstrom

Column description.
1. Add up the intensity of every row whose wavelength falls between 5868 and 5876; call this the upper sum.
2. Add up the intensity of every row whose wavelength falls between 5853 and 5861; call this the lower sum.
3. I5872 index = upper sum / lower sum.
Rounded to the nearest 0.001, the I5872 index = 1.032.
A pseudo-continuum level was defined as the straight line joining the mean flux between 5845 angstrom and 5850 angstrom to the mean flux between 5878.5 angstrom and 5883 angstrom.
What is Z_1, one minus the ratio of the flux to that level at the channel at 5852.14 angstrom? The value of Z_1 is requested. -0.05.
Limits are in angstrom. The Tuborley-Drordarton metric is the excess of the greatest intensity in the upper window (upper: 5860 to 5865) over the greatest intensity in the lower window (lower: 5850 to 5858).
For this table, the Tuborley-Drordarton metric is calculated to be -1.3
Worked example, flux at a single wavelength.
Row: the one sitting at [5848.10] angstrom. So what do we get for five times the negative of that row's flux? -91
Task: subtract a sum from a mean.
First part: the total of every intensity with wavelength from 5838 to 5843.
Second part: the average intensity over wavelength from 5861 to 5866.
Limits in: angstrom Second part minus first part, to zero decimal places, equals -57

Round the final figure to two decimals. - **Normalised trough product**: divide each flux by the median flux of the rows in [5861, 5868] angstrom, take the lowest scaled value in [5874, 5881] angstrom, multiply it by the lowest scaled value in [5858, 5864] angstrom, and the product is 0.97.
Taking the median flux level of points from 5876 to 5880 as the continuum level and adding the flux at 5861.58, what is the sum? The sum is 35.5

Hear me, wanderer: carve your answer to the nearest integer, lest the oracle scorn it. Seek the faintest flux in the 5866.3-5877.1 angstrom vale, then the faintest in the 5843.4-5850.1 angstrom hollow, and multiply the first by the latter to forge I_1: 267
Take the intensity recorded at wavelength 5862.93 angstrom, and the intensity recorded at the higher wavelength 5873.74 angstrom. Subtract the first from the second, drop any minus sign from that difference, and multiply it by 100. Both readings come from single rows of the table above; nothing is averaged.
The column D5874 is 70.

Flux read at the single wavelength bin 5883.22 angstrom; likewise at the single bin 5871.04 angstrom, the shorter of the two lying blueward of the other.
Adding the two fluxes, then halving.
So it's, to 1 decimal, 18.6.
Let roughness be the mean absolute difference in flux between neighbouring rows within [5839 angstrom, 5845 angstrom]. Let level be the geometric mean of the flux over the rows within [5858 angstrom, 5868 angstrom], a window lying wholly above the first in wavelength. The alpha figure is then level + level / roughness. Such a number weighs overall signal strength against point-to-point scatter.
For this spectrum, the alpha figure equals 35.6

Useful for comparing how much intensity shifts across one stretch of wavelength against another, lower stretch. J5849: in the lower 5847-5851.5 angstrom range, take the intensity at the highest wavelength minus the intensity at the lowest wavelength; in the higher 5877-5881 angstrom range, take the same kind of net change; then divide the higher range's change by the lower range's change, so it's -1.2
